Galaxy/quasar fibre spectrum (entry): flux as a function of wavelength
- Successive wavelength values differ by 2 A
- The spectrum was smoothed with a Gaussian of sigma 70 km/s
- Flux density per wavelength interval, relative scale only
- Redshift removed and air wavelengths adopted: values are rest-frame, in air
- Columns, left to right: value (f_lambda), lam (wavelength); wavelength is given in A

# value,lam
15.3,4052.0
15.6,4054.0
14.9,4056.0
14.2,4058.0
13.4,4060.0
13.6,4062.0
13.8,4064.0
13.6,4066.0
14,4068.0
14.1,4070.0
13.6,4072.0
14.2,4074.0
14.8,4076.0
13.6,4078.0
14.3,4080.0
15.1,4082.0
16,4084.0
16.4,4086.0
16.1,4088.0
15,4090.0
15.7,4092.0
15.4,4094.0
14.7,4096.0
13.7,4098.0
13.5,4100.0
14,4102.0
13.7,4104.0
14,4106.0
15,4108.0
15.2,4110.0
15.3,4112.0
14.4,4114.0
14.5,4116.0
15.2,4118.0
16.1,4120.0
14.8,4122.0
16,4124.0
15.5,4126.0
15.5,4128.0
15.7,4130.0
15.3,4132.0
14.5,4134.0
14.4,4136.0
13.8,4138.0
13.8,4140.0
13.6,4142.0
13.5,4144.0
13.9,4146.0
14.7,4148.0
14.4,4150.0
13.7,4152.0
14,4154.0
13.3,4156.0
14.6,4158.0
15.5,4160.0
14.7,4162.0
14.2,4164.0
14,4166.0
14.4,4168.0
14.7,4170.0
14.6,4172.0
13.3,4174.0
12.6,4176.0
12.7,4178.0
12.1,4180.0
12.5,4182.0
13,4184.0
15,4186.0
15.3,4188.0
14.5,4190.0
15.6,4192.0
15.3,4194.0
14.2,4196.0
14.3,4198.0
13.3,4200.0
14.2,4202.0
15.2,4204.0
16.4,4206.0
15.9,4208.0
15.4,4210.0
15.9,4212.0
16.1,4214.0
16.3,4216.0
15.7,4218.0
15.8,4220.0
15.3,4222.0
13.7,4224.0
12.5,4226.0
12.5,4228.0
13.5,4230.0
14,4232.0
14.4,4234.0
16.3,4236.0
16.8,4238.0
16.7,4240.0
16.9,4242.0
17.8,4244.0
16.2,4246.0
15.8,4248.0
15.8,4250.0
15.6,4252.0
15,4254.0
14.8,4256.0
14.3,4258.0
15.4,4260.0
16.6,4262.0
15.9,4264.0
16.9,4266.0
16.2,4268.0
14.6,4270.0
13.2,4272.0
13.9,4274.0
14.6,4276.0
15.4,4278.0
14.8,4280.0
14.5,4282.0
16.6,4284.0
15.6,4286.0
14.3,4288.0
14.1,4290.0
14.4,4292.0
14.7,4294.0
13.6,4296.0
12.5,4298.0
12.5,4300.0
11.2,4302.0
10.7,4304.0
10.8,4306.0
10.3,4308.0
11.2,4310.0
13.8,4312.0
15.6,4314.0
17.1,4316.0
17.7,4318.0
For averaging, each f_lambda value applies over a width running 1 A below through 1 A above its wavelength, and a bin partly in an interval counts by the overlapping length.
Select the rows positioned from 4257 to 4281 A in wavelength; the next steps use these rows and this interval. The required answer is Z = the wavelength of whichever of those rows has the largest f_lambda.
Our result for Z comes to 4266.0 A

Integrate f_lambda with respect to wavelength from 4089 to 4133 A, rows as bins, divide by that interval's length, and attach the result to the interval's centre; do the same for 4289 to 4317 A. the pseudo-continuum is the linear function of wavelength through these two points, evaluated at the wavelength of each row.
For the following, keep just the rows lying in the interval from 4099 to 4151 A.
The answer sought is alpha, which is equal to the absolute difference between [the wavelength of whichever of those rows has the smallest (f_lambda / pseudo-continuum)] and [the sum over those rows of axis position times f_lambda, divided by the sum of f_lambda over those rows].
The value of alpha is 24.9 A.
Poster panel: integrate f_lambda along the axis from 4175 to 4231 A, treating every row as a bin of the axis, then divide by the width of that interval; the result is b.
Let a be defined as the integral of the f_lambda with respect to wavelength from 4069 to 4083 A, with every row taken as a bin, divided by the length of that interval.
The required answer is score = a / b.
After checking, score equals 0.99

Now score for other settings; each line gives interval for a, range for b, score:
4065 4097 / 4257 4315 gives 1.05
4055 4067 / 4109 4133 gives 0.91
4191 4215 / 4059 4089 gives 1.05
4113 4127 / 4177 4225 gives 1.03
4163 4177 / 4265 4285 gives 0.93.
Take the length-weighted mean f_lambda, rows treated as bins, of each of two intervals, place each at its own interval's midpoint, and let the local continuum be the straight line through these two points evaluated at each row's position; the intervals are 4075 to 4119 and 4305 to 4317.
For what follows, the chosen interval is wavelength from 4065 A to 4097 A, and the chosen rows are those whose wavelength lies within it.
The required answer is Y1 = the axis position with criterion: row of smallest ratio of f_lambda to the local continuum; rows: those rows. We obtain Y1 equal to 4066.0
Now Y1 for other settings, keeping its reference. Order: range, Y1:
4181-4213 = 4182.0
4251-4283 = 4272.0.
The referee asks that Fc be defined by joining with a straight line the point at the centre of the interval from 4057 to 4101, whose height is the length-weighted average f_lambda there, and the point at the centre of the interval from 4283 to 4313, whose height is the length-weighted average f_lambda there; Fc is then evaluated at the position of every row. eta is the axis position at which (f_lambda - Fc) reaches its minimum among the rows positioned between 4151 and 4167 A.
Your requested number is 4156.0 A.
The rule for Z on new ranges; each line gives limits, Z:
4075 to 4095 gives 4086.0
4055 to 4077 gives 4056.0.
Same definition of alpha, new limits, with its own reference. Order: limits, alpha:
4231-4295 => 9.5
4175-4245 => 31.0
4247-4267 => 0.9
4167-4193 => 0.2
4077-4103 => 11.9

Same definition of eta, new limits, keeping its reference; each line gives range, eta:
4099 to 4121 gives 4100.0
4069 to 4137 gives 4072.0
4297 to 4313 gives 4308.0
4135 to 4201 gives 4180.0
